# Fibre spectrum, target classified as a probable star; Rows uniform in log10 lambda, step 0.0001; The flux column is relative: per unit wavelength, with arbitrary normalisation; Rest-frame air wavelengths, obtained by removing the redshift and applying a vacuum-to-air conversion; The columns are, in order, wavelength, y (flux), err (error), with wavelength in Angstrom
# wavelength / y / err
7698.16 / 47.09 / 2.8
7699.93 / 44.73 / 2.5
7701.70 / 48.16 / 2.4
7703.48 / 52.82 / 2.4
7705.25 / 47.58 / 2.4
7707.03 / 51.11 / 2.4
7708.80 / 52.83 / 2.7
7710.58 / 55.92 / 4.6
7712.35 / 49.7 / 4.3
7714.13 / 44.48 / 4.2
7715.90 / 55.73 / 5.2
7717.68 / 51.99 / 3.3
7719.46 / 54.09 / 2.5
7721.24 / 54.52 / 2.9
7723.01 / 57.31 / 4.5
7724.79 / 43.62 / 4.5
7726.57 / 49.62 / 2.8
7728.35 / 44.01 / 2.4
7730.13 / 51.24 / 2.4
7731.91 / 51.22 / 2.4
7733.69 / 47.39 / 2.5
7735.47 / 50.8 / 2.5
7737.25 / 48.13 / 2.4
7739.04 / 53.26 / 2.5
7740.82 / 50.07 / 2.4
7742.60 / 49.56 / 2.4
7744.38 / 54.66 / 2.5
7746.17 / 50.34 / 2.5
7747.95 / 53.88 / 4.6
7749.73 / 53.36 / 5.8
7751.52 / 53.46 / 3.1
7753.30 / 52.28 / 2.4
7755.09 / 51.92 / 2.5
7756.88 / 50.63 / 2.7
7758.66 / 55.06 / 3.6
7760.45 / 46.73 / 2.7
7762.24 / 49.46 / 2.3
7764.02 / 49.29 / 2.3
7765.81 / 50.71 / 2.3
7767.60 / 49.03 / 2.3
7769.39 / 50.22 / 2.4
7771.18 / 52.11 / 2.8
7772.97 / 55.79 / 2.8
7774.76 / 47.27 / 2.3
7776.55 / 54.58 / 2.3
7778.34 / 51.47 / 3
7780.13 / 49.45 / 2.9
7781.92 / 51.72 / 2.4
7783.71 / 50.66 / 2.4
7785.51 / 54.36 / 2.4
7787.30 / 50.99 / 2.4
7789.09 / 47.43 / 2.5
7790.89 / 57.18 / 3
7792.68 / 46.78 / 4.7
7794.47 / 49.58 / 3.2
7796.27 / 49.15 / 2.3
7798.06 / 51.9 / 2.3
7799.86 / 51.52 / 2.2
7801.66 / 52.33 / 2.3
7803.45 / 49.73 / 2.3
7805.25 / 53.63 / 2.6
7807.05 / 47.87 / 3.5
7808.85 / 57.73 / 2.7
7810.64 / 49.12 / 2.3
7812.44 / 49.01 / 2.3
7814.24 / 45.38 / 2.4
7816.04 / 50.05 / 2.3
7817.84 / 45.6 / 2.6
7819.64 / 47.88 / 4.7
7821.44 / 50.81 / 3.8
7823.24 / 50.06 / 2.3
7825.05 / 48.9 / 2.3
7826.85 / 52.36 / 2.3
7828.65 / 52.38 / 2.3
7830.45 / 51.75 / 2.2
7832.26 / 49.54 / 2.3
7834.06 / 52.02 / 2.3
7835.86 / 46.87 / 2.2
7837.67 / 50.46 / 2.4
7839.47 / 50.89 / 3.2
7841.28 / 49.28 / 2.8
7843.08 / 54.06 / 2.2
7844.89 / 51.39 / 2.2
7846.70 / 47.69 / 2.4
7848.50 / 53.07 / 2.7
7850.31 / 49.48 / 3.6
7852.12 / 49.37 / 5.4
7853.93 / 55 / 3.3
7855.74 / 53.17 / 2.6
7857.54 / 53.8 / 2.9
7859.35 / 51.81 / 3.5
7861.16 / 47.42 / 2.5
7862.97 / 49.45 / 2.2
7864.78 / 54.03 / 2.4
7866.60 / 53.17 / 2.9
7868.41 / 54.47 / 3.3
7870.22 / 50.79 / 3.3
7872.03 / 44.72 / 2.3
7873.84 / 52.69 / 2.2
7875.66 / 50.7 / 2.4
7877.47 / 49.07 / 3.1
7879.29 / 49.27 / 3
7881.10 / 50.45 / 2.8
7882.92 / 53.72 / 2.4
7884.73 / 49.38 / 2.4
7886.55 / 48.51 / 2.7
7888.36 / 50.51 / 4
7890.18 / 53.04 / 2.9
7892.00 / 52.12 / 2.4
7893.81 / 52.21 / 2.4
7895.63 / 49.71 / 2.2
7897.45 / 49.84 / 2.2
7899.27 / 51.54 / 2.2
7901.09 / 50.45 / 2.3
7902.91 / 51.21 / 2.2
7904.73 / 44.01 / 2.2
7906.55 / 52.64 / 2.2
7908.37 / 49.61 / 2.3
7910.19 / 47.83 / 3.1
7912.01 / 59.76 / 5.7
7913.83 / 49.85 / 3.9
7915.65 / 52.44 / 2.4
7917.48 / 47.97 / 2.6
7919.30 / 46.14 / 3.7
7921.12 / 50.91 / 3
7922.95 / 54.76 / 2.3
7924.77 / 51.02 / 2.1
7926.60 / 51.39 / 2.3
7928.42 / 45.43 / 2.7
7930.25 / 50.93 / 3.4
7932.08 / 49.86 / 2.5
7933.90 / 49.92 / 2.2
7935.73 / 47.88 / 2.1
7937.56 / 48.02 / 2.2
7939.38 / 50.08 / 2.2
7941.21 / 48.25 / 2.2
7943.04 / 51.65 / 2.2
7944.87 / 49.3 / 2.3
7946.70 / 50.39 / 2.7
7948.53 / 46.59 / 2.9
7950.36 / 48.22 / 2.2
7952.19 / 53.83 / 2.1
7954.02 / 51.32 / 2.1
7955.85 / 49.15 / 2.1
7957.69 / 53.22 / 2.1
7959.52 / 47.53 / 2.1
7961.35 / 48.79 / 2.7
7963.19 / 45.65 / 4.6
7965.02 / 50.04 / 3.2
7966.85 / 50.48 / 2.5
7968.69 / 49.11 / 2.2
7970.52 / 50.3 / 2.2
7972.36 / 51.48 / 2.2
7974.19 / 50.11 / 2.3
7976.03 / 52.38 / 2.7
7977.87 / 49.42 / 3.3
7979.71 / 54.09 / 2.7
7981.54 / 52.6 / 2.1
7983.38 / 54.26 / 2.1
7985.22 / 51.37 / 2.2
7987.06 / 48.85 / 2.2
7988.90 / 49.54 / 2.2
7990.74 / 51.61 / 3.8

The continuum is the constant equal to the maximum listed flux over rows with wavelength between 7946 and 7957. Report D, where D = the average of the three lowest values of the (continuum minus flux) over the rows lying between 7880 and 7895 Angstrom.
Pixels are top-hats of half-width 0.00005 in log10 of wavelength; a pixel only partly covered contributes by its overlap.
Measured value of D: 0.8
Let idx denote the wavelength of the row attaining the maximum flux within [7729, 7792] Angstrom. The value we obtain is 7790.89 Angstrom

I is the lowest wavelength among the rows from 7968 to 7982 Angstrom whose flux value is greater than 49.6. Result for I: 7970.52 Angstrom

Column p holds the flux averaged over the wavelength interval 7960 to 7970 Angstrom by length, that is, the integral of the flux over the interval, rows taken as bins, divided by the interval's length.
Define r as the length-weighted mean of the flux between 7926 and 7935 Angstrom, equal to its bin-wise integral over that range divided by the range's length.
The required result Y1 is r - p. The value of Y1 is 0.6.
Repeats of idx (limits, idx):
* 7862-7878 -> 7868.41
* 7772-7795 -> 7790.89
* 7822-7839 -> 7828.65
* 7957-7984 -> 7983.38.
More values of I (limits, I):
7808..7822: 7808.85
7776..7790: 7776.55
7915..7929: 7915.65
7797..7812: 7798.06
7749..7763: 7749.73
